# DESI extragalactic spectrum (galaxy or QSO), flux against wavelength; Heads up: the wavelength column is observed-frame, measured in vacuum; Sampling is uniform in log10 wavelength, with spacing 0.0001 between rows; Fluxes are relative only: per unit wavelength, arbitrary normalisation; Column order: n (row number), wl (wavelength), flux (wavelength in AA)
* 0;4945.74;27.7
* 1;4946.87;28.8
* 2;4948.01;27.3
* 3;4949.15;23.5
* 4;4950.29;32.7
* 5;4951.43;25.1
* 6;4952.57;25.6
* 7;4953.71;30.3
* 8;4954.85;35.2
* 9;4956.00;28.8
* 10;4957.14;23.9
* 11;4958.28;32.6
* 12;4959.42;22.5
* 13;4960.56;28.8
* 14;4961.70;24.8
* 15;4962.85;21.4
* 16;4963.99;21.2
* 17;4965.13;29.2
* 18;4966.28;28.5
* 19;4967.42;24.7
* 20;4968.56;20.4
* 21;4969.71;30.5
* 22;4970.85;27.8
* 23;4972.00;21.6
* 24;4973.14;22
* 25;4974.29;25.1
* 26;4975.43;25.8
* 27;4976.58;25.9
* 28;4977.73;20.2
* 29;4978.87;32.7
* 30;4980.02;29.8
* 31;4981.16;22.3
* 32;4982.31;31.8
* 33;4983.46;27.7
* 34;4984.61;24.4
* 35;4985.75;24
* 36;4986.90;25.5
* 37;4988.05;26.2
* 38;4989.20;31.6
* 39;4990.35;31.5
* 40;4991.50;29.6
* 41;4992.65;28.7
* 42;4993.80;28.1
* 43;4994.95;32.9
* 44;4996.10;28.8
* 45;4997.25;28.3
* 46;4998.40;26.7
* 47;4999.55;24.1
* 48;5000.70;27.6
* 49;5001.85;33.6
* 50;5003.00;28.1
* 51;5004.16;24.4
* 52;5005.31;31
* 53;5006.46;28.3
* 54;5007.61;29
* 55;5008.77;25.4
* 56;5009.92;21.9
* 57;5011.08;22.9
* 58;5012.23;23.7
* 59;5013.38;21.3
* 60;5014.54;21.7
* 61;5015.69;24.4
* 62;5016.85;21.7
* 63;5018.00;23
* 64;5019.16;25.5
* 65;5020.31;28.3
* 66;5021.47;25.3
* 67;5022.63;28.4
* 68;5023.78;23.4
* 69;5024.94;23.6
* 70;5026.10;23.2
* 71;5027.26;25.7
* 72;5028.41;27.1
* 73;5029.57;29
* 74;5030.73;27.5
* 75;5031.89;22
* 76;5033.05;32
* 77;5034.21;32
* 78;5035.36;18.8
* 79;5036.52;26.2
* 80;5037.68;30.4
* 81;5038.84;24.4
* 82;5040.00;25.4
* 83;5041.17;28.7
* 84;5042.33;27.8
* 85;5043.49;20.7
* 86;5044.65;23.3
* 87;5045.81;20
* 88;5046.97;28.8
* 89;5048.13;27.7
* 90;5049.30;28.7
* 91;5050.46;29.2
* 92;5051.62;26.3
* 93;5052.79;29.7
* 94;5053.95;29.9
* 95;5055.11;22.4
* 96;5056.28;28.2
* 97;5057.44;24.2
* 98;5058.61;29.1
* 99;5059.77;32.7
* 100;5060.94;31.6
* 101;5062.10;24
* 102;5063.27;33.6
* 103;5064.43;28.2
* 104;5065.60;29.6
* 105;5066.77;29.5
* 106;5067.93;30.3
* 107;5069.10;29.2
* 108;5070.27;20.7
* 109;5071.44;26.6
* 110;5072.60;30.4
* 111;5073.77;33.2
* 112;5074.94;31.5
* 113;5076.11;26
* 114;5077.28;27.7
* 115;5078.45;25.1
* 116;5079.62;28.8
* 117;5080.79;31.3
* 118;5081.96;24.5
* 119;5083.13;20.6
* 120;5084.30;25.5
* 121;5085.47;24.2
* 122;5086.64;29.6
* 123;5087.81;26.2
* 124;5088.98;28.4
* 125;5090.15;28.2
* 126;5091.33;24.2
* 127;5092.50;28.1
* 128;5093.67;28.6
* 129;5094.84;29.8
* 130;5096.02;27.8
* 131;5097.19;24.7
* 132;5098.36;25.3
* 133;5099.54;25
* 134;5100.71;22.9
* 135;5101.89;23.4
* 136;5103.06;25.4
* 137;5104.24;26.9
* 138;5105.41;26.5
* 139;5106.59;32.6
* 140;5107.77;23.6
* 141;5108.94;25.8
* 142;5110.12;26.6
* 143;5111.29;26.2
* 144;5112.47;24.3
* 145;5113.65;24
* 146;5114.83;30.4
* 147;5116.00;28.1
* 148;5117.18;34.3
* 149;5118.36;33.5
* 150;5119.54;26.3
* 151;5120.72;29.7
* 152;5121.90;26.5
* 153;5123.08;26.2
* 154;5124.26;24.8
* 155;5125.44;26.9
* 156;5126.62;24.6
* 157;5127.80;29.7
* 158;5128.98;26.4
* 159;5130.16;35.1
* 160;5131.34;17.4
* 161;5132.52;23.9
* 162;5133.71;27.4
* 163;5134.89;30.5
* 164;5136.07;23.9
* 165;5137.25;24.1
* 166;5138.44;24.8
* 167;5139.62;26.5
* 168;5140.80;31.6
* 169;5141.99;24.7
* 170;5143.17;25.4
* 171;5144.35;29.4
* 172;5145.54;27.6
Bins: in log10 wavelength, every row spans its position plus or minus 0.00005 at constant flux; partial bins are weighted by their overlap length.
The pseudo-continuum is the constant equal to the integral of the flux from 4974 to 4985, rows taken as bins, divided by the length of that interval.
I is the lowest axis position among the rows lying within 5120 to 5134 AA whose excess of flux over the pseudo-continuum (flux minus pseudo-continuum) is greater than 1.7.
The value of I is 5120.72 AA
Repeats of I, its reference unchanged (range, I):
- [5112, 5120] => 5114.83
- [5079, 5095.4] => 5079.62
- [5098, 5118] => 5106.59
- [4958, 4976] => 4958.28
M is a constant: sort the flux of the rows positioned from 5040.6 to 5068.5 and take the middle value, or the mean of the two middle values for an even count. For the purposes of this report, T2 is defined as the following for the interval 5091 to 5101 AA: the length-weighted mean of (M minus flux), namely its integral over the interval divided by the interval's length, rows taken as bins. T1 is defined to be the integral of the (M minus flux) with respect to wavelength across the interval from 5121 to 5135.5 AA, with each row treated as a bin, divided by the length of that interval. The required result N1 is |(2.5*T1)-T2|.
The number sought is 2.8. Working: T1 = 2.0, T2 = 2.3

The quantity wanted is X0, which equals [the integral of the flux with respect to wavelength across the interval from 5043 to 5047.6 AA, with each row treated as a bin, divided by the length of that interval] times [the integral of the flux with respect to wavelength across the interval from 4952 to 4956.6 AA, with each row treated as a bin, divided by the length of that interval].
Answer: 698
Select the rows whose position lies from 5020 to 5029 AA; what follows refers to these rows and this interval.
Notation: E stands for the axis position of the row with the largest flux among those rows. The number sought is 5022.63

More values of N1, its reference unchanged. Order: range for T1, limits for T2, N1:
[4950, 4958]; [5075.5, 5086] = 3.0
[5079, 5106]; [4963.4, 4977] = 2.4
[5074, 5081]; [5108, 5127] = 0.8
